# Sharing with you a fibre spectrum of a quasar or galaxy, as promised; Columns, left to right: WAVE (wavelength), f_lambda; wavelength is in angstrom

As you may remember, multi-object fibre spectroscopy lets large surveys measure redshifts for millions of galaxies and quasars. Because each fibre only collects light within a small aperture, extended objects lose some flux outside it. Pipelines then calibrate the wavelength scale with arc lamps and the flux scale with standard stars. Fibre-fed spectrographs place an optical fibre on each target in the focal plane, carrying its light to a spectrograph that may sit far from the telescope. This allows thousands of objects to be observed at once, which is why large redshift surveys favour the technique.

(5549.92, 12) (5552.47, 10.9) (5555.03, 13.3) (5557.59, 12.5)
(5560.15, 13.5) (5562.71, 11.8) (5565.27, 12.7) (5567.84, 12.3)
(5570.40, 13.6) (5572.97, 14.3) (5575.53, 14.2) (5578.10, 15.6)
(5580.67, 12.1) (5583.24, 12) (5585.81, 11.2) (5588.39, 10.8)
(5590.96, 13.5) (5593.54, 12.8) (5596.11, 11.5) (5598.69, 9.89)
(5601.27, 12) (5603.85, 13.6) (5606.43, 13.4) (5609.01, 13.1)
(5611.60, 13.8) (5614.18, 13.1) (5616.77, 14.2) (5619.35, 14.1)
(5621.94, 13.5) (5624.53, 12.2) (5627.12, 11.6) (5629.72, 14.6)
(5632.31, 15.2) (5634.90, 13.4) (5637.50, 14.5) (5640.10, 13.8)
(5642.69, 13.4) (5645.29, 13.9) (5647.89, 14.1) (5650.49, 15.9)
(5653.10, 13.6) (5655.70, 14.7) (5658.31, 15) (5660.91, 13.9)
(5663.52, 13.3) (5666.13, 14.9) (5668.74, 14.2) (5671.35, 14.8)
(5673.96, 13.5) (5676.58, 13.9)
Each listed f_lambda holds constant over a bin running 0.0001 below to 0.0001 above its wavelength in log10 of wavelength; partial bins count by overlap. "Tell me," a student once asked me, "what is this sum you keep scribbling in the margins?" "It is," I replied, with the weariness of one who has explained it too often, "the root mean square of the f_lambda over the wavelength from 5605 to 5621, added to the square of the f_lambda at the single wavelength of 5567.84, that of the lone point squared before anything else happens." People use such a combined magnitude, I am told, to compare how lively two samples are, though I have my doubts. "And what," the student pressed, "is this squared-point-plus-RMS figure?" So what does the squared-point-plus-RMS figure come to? 165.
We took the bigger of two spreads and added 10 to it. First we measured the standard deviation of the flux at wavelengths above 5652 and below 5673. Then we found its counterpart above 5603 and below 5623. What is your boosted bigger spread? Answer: 10.6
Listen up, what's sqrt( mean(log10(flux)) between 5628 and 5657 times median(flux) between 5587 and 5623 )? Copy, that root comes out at 3.91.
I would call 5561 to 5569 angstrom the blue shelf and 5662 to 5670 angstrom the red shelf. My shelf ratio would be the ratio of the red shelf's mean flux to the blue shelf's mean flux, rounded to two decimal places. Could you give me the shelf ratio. 1.15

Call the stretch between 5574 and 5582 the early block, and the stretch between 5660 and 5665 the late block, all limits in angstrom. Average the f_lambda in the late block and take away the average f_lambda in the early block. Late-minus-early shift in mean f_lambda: -0.4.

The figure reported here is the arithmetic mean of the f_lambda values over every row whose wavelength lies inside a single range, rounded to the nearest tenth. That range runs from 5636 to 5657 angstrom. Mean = 14.2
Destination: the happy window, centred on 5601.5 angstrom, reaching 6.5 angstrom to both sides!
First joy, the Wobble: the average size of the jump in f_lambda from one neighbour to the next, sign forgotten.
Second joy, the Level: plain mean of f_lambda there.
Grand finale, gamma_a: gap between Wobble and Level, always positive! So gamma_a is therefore 10.7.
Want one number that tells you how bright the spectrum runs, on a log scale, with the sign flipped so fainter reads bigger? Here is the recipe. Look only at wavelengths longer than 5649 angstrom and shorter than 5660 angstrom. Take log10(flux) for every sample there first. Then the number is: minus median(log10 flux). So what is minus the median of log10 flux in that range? -1.17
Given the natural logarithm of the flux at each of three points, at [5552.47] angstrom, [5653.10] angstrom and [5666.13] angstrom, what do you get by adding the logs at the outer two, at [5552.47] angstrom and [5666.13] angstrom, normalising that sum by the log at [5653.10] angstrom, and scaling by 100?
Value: 195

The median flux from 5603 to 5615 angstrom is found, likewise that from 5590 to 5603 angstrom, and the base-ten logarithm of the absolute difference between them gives 0.15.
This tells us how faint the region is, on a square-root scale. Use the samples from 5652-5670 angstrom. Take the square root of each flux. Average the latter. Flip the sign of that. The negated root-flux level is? -3.77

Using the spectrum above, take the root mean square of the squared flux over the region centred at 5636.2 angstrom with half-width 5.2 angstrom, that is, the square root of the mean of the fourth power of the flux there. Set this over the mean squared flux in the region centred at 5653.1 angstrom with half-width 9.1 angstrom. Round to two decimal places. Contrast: 0.97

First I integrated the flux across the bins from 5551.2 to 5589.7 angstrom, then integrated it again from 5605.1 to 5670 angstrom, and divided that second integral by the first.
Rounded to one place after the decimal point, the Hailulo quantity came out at 1.8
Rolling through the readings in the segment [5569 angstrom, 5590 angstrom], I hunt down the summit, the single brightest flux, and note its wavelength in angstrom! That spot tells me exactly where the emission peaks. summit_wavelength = 5578.10 angstrom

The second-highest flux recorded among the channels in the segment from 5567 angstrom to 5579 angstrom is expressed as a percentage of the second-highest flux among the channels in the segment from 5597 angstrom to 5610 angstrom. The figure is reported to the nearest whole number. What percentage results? 107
